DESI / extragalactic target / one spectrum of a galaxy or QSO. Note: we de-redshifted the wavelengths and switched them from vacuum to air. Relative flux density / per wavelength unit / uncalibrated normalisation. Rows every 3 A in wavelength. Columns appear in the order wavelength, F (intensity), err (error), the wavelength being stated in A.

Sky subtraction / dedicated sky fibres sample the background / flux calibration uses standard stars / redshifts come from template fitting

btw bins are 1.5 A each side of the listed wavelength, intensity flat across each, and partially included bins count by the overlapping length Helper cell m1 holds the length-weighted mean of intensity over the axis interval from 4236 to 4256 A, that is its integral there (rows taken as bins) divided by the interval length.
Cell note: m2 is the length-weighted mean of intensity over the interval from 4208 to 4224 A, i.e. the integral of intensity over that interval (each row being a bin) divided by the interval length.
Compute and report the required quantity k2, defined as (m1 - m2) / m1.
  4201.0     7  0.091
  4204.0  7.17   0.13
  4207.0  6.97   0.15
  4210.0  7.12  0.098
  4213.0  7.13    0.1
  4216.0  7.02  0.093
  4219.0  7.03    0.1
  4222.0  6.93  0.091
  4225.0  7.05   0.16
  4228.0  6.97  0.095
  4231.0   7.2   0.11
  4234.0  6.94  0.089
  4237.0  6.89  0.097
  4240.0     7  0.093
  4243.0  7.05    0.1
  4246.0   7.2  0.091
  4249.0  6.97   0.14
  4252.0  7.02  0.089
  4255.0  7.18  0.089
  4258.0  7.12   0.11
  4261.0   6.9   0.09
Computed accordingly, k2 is 0.000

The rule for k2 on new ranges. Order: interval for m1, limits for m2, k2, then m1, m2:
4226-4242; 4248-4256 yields -0.007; 7.00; 7.054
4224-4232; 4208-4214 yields -0.006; 7.07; 7.112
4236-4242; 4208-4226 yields -0.012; 6.96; 7.044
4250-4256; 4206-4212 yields 0.003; 7.08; 7.058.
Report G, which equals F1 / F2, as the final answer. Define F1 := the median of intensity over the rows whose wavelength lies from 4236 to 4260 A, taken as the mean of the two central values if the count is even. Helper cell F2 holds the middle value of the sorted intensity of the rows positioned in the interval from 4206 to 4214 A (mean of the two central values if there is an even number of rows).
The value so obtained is 0.99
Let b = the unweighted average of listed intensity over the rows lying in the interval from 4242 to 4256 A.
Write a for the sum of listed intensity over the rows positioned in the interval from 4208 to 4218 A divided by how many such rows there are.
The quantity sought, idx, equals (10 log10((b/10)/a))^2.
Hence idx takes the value 100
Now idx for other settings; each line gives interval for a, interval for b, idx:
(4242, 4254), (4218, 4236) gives 100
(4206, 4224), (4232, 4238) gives 101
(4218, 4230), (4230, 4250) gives 99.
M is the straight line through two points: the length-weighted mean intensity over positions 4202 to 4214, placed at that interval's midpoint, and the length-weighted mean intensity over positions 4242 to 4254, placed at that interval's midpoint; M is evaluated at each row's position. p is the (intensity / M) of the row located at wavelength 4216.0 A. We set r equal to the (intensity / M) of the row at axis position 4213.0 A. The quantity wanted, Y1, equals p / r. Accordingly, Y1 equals 0.98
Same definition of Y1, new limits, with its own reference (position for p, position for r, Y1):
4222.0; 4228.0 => 0.99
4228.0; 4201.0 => 1.00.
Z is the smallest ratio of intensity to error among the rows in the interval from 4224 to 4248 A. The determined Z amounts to 44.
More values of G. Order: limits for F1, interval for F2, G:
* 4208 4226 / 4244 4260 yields 0.99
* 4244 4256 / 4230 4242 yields 1.02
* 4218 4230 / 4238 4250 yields 1.00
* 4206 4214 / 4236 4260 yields 1.01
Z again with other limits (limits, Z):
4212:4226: 44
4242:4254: 50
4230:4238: 65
